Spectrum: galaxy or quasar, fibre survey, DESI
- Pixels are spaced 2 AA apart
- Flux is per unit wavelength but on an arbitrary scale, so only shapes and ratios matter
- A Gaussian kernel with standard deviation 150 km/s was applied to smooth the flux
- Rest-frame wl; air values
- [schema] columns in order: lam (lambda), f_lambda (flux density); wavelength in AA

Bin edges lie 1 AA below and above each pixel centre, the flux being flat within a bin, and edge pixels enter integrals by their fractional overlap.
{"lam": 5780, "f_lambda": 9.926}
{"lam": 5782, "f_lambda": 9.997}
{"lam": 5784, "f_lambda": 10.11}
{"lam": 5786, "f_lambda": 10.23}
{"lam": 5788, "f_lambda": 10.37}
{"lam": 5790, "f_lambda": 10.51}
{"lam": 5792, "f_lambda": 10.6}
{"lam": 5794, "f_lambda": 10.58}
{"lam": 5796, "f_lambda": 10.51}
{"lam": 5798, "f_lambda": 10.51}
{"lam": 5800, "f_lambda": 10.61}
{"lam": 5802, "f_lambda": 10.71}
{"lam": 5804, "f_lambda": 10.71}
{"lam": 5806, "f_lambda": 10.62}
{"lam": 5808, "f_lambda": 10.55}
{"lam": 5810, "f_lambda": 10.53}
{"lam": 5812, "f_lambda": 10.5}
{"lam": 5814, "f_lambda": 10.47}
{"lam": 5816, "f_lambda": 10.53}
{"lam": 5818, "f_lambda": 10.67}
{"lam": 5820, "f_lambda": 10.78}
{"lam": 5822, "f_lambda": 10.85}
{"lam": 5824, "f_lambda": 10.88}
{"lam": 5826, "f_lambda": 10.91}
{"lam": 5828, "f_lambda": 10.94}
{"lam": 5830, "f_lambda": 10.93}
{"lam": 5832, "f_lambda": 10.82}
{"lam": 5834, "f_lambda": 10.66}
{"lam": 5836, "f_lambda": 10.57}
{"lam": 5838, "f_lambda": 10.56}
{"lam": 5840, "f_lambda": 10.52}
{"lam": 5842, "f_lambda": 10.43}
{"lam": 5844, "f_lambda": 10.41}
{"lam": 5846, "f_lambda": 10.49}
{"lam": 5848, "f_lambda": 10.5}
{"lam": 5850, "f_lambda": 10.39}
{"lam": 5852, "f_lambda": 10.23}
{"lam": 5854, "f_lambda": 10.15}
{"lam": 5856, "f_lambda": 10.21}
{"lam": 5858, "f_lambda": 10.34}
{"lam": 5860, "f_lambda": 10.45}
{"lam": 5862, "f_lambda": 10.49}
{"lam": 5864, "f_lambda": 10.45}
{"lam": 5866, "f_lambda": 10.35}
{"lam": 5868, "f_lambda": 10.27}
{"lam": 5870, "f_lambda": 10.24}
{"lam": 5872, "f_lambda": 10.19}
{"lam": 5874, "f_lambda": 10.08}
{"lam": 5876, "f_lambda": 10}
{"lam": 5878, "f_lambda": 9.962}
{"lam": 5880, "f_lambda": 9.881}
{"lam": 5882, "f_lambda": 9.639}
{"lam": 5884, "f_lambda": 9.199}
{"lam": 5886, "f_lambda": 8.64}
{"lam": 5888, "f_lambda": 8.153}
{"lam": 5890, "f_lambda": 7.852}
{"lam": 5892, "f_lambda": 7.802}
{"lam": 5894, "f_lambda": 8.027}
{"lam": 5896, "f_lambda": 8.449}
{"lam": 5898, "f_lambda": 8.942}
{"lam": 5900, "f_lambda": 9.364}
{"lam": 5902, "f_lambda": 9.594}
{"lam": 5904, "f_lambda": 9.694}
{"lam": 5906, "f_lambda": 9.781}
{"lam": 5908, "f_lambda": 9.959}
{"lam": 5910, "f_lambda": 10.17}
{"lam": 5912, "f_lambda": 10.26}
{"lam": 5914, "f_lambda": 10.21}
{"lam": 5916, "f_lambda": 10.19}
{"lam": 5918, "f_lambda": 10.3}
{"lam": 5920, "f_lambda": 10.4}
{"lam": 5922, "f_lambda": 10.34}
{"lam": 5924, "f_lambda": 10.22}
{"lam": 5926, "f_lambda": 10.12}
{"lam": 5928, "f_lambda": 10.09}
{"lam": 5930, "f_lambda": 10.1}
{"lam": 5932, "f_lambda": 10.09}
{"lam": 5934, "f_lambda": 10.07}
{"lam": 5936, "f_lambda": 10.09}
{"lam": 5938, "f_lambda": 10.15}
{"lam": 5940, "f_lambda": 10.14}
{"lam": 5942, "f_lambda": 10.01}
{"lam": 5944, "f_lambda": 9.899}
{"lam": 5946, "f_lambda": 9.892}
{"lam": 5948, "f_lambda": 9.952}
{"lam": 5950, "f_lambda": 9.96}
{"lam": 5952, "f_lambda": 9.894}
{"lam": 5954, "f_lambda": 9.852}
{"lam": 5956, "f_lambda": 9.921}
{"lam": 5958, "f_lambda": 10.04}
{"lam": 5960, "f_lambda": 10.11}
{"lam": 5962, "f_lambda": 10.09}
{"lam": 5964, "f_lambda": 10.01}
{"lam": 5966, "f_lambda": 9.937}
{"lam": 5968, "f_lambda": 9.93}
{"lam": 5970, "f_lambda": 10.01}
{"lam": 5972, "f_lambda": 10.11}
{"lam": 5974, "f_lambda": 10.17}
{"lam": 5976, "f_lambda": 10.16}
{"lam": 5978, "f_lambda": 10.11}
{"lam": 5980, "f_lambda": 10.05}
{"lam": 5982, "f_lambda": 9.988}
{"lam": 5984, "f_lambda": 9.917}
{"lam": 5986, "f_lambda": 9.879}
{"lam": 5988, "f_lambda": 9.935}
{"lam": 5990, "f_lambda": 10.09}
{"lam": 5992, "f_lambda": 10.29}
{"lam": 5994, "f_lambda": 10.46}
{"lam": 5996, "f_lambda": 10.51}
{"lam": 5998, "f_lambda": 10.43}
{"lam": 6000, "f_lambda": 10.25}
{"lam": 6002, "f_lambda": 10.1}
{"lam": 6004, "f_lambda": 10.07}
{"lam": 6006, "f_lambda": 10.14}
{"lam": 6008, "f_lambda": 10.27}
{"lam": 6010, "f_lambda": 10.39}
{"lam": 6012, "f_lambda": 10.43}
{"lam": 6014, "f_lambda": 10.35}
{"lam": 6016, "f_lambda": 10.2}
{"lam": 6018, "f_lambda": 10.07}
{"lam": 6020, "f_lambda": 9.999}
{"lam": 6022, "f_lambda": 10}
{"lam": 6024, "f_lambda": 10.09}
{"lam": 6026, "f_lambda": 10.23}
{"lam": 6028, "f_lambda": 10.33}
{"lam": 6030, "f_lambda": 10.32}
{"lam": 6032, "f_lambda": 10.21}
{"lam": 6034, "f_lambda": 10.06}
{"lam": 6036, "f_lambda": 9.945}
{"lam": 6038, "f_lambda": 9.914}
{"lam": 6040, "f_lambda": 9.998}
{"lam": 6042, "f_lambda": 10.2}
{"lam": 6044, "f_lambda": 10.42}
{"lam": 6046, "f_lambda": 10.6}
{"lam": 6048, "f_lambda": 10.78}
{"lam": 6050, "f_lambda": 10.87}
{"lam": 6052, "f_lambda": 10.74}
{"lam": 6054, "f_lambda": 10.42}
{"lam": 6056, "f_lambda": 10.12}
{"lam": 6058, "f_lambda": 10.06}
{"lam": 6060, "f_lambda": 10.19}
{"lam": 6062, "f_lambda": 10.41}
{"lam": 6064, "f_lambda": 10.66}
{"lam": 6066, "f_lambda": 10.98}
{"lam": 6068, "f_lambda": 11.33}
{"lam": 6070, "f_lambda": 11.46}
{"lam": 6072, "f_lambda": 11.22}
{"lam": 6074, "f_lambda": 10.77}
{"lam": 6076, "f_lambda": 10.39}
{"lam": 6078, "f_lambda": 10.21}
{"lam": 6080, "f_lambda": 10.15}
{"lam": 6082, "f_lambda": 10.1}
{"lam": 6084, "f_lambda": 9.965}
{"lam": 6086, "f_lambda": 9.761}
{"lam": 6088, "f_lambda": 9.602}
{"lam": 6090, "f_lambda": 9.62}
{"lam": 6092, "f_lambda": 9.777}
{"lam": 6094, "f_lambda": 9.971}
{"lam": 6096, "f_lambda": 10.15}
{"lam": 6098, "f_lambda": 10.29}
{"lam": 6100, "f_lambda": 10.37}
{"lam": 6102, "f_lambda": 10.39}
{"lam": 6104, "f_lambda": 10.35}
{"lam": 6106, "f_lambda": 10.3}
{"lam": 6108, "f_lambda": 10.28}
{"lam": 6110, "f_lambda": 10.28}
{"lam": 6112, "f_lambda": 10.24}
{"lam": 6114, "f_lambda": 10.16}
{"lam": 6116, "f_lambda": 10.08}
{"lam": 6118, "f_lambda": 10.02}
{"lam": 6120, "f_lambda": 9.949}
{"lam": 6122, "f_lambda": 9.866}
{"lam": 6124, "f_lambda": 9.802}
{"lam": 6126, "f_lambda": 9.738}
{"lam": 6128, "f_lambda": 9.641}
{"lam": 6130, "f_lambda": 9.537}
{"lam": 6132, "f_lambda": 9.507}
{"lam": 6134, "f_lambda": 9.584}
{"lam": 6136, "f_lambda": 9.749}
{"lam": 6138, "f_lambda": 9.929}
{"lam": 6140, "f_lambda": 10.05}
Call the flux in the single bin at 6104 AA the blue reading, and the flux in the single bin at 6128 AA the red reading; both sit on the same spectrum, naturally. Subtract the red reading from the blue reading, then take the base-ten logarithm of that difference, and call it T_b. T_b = -0.15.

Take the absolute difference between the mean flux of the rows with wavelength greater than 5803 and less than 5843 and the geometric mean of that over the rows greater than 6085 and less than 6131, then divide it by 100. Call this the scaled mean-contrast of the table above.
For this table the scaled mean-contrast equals 0.0067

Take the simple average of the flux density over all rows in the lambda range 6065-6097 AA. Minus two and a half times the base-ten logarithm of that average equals -2.54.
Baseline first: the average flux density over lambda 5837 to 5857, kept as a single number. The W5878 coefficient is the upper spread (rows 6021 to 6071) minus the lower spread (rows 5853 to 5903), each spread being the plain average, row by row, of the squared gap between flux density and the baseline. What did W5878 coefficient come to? -1.3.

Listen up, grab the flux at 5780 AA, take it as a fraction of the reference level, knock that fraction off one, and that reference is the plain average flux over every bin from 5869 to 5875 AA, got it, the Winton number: 0.024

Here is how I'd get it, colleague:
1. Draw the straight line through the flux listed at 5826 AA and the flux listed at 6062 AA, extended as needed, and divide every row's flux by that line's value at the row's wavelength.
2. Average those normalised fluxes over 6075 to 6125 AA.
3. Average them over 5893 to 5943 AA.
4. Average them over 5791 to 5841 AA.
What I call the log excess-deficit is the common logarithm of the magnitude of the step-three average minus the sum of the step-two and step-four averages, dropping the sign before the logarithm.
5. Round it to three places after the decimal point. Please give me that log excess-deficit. 0.013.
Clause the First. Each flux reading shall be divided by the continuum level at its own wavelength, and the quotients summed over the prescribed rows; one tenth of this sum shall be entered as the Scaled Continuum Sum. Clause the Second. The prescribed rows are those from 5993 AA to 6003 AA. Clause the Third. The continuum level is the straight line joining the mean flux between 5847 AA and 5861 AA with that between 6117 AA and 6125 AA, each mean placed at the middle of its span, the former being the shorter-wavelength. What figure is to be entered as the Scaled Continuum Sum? 0.512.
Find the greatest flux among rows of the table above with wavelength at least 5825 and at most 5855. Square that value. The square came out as 119.7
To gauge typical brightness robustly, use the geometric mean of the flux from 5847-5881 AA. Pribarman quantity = 10.2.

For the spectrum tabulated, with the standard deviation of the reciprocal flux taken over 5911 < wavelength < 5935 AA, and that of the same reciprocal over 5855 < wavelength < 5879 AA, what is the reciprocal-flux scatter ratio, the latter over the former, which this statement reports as 1.6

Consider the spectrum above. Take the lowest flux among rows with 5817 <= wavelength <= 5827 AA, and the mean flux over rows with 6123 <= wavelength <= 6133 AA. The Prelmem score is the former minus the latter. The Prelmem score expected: 1.0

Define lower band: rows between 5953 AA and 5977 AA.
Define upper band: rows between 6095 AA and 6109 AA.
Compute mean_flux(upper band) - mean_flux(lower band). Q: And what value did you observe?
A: 0.28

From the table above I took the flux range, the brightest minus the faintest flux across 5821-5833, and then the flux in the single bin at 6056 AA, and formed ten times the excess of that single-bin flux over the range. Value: 100.0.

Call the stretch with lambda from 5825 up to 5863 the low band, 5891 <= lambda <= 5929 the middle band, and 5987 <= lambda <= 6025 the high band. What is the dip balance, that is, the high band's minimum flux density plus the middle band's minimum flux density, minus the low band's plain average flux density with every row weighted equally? 7.2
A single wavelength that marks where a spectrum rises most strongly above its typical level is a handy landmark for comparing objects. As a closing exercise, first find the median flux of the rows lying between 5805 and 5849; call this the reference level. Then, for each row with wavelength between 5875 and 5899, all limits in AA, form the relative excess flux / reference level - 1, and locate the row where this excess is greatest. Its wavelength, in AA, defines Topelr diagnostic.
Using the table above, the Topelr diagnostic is 5876 AA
